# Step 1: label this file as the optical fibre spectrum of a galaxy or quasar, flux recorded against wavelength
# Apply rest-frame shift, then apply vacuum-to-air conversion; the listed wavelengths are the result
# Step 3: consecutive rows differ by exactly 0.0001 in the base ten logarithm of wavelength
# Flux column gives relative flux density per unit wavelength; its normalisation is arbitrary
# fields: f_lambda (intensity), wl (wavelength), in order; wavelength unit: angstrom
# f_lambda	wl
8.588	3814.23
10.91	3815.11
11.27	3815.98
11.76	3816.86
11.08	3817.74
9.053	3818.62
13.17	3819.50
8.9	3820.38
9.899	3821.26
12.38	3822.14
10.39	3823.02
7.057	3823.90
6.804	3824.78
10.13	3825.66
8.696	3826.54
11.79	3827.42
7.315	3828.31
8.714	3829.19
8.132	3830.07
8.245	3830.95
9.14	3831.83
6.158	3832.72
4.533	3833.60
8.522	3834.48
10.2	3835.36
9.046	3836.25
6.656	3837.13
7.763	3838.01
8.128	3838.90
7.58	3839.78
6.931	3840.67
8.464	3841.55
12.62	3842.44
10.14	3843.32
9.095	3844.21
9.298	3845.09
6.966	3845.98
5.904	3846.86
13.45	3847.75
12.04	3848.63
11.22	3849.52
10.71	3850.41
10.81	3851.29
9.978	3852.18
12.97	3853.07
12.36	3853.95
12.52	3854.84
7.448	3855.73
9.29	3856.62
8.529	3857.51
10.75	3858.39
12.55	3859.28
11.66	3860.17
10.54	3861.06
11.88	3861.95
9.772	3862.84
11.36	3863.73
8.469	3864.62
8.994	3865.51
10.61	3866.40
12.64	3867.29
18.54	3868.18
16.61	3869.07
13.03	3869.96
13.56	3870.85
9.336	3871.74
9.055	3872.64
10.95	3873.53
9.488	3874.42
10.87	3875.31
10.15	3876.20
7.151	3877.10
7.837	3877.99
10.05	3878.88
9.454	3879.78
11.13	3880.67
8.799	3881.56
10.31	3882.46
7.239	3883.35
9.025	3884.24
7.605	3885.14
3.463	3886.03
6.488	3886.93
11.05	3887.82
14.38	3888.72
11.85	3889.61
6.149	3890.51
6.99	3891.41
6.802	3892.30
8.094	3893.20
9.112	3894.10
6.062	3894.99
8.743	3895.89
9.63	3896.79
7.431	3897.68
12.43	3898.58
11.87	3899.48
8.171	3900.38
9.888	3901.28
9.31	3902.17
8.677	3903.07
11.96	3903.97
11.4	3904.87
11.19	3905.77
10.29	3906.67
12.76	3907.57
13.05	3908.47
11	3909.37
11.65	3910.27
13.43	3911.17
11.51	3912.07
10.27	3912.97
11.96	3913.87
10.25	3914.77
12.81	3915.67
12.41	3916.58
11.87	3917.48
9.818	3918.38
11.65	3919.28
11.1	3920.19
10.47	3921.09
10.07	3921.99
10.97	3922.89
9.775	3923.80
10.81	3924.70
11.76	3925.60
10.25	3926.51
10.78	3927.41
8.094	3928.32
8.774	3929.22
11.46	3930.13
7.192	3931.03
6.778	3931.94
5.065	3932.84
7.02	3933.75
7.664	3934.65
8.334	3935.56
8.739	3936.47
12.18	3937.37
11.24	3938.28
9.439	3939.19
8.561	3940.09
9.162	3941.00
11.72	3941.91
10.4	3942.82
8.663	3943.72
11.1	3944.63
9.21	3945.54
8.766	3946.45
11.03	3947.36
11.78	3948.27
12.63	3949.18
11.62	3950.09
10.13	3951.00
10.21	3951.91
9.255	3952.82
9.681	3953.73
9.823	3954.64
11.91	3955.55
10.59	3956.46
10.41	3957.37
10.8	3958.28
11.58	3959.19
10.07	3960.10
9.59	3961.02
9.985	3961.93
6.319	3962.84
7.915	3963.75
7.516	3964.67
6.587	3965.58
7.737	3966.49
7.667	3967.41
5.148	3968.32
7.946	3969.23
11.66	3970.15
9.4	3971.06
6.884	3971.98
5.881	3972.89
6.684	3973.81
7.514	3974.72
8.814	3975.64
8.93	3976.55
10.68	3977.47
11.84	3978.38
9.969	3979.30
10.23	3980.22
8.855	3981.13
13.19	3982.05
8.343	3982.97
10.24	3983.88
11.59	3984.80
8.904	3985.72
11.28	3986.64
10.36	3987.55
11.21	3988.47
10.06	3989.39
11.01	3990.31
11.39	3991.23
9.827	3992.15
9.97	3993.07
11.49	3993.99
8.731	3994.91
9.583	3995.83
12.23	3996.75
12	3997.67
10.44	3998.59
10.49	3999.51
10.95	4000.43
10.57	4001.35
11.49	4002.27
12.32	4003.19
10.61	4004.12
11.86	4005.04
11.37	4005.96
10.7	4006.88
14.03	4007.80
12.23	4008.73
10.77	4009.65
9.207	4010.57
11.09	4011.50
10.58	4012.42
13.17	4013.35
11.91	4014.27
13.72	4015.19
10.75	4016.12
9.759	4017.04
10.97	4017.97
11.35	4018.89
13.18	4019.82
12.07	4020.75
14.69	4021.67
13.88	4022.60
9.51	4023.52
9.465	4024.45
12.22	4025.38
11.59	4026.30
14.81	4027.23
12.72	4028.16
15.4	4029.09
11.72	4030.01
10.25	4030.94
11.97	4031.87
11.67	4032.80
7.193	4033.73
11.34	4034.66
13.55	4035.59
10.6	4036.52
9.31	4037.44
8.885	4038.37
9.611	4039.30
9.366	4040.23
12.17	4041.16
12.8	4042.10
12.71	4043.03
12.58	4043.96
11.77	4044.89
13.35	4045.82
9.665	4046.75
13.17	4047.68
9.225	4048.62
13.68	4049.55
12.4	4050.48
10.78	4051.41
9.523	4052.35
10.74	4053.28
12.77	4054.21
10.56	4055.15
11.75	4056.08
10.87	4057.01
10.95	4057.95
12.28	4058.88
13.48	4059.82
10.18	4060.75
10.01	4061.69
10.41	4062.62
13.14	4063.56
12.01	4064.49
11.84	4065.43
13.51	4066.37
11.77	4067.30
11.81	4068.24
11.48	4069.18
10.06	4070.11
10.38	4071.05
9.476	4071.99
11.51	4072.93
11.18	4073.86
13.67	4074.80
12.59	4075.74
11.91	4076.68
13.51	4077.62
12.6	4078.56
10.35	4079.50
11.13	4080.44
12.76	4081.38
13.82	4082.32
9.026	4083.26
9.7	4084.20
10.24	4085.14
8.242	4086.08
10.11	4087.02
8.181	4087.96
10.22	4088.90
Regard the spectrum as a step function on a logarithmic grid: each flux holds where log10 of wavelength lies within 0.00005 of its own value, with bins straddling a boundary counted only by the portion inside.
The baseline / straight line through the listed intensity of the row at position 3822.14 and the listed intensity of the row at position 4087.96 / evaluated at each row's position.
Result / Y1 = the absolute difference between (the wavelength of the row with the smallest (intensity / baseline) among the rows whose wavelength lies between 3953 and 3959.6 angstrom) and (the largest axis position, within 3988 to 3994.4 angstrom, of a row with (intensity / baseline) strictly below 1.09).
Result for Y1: 39.3 angstrom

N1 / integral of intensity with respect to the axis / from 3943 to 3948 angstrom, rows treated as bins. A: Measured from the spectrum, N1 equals 49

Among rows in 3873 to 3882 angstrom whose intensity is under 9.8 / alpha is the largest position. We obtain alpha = 3881.56 angstrom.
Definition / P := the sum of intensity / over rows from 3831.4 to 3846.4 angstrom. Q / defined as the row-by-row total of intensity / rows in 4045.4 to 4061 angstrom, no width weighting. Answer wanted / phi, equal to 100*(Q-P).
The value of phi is 5413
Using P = 141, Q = 195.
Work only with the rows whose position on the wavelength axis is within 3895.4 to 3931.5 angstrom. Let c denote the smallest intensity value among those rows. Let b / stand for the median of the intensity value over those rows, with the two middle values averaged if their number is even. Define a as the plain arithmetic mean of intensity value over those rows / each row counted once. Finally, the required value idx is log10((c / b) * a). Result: 0.848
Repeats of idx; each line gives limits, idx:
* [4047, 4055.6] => 0.990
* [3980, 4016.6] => 0.926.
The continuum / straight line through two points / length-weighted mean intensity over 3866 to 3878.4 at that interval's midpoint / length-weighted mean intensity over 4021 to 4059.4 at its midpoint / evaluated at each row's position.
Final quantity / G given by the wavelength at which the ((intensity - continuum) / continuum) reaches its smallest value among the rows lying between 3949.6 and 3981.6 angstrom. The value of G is 3968.32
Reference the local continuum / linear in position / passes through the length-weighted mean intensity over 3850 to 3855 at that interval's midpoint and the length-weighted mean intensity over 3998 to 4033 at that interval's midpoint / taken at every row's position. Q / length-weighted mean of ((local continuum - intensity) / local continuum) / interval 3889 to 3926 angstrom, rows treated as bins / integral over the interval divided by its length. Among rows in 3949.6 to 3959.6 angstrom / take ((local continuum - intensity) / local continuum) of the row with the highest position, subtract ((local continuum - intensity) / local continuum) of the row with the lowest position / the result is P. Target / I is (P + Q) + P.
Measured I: 0.1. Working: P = 0.00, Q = 0.10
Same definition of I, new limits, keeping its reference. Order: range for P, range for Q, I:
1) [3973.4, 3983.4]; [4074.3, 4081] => -0.3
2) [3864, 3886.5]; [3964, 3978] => 1.2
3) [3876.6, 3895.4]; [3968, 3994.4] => 0.4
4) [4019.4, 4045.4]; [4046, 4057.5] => 0.3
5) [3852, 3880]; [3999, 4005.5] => 0.1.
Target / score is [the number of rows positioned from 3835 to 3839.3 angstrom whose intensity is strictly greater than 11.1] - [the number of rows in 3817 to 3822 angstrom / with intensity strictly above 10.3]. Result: -2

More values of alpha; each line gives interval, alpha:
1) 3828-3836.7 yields 3836.25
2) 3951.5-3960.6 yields 3953.73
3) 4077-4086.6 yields 4086.08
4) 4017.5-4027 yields 4024.45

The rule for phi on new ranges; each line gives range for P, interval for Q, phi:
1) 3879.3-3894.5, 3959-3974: -937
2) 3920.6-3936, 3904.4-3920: 4205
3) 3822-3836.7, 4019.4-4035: 5643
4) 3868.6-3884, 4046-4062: 1701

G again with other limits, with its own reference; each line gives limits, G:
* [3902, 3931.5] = 3931.03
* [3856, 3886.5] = 3886.03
